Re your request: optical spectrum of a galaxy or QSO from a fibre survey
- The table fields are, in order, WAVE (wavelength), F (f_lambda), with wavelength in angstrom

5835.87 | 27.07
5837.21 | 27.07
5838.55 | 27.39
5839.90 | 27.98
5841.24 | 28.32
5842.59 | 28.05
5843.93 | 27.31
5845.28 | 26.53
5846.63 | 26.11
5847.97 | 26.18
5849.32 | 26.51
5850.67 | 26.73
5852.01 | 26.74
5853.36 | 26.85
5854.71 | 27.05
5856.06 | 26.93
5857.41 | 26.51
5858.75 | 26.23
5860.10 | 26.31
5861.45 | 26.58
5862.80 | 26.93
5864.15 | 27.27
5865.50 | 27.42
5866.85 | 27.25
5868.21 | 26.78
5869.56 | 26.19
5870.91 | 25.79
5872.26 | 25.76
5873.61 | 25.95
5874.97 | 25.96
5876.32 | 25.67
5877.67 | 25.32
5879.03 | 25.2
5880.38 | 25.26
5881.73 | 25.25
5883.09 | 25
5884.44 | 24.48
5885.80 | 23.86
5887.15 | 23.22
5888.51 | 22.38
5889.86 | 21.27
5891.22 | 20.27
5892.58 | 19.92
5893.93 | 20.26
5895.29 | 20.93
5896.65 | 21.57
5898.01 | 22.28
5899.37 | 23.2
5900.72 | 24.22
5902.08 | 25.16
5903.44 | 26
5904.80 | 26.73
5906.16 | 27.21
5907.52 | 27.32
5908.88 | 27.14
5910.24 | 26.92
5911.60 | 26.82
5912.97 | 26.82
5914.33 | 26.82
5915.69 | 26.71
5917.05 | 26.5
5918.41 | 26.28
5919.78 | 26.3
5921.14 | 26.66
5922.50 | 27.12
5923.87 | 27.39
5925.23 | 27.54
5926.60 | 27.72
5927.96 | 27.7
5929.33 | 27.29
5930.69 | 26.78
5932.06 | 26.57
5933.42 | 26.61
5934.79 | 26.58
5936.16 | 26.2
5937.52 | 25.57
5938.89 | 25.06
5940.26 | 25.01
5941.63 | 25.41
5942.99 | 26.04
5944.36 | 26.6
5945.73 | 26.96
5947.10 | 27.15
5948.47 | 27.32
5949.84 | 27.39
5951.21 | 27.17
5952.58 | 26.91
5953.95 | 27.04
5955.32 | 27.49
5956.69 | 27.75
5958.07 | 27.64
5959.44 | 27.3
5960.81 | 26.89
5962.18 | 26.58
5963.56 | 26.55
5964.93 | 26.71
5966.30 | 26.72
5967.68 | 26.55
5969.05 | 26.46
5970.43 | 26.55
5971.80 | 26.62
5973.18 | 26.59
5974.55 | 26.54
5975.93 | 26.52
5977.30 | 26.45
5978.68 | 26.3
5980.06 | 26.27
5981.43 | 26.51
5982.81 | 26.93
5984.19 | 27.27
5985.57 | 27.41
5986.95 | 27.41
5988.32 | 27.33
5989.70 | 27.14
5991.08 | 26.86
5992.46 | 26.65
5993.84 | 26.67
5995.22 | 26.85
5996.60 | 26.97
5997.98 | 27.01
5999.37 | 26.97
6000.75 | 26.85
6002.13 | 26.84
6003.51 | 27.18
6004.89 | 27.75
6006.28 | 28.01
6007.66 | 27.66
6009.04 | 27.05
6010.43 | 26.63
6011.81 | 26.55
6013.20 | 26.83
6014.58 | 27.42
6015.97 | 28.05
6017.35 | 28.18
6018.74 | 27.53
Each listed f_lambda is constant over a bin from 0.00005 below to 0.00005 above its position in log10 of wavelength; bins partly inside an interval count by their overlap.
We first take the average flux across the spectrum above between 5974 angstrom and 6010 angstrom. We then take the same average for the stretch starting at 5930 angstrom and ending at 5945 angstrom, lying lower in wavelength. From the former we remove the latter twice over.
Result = -25.1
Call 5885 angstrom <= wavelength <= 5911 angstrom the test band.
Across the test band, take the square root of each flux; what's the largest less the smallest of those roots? 0.76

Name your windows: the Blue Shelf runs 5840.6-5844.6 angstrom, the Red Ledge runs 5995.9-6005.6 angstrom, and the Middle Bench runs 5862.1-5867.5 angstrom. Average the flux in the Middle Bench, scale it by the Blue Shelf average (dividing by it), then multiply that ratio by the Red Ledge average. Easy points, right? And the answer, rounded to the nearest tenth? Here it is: 26.4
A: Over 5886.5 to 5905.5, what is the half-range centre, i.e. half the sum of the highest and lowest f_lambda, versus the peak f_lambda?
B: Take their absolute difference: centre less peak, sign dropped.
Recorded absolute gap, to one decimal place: 3.4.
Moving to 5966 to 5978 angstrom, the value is 0.1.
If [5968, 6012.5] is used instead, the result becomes 0.9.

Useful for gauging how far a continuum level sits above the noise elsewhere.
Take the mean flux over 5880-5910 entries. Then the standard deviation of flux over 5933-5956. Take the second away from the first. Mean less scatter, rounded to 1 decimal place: 23.0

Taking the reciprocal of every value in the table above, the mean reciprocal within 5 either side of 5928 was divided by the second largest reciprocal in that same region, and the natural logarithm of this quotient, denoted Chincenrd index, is -0.018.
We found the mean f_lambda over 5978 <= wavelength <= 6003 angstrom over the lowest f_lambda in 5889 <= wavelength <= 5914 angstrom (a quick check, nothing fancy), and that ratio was 1.35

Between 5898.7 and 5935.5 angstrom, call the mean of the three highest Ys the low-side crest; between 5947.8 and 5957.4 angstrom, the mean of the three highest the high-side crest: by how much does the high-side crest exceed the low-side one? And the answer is -0.11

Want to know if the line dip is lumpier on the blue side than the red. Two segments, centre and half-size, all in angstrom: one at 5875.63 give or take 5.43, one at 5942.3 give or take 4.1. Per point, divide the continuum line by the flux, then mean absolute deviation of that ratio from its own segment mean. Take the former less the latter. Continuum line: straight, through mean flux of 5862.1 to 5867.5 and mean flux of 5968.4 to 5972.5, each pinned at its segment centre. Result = -0.018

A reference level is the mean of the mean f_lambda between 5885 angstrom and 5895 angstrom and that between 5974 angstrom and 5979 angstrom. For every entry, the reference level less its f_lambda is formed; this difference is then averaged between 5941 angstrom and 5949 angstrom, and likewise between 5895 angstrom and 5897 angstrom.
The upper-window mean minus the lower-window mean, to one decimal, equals -5.3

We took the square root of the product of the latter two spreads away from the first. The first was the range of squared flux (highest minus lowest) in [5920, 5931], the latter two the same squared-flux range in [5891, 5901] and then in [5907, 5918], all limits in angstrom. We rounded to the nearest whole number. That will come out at -34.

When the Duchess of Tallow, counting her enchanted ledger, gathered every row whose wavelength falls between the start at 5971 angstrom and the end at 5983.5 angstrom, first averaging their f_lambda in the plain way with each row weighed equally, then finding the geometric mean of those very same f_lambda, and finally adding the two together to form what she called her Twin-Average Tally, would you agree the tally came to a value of 53.1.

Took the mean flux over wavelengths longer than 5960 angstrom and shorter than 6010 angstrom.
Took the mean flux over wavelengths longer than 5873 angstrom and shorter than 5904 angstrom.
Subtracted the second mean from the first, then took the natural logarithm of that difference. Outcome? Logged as 1.2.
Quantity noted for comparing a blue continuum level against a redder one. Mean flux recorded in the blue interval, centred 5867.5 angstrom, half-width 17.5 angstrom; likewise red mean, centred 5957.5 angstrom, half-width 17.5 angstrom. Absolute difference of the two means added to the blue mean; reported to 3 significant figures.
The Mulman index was 26.8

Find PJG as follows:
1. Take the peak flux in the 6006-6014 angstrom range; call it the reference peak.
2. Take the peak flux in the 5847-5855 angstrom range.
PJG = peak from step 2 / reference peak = 0.97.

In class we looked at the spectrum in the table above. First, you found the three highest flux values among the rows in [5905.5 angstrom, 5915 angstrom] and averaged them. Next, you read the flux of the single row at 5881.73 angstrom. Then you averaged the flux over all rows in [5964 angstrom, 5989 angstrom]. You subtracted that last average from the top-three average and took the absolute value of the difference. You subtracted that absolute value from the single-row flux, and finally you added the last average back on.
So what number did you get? 51.5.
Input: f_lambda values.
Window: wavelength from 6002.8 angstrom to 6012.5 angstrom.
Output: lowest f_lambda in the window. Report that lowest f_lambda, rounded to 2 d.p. 26.55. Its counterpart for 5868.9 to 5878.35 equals 25.32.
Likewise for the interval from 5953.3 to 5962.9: 26.58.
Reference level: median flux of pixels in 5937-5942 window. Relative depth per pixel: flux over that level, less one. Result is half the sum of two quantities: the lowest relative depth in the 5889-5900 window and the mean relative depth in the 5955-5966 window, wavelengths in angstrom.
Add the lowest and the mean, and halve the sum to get -0.07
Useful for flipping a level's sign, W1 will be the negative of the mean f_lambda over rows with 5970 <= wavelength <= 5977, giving -26.6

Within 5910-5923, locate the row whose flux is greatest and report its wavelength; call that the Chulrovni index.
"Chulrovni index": 5922.50 angstrom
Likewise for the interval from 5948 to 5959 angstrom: 5956.69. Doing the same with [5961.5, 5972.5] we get 5966.30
